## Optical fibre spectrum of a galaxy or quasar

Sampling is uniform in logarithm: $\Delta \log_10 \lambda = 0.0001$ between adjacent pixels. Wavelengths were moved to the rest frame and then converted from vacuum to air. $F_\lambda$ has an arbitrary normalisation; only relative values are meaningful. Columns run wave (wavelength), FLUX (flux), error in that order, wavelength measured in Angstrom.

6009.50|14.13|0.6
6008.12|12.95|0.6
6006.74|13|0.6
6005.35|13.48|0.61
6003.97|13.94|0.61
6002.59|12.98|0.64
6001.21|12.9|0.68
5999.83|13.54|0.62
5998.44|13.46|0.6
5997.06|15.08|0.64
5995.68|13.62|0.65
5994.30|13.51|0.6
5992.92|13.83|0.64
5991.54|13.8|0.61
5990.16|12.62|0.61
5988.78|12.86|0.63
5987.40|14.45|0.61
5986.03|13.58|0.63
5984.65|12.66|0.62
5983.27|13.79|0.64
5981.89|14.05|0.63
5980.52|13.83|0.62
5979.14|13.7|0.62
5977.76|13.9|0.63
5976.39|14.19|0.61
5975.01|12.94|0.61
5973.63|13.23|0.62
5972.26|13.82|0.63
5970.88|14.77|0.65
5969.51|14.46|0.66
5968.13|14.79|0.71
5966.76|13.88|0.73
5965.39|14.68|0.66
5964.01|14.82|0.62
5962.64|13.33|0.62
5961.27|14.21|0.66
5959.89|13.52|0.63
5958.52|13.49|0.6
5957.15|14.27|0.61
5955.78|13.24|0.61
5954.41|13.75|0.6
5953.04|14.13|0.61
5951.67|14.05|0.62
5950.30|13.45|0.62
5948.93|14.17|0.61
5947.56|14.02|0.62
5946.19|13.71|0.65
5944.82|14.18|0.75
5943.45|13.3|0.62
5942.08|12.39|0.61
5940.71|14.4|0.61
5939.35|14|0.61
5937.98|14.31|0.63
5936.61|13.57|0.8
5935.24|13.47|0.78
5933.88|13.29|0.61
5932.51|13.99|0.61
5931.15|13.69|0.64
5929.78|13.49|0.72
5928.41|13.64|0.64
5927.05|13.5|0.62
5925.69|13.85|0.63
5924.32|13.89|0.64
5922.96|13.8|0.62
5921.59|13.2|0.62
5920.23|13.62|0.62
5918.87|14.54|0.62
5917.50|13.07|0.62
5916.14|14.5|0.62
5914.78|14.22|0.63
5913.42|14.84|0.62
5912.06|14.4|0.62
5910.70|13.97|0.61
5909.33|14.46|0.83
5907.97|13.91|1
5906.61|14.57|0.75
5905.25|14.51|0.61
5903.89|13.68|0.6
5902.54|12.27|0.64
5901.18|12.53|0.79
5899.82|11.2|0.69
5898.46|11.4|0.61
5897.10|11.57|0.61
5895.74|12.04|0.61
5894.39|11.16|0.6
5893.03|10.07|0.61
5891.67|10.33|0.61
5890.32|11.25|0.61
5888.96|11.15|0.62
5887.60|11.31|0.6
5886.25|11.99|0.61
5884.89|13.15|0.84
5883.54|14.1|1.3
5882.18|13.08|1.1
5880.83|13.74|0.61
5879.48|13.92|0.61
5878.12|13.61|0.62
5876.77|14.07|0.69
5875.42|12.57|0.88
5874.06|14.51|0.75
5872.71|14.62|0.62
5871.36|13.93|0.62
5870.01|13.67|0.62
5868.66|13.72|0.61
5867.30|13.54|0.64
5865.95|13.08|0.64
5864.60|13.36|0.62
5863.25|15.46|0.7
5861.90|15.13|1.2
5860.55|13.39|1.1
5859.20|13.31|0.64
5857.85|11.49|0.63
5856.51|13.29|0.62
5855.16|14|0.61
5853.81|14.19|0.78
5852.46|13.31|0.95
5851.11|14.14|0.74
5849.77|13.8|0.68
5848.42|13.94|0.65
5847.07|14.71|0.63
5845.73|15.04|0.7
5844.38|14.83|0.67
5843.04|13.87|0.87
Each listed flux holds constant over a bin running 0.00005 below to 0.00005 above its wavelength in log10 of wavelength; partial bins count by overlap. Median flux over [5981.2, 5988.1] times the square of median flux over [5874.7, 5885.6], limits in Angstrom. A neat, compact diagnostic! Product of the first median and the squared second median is 2579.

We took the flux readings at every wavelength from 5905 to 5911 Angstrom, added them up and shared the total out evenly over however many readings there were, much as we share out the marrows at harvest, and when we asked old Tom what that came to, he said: 14.3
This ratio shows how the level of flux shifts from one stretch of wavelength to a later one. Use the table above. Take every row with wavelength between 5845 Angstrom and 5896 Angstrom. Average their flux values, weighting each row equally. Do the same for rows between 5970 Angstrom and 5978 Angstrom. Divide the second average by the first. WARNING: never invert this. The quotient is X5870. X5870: 1.04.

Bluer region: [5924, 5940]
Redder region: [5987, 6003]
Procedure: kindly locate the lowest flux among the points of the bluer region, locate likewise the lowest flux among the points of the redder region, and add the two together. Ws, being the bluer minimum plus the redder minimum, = 25.9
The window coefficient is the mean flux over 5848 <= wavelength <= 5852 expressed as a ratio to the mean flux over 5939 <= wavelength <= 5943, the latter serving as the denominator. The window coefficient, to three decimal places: 1.027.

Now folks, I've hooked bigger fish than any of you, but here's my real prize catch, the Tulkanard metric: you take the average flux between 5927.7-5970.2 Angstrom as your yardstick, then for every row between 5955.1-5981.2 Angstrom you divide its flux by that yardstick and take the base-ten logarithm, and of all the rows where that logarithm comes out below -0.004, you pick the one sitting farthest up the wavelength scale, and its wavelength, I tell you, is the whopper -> 5979.14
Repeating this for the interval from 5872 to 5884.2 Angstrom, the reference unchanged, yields 5882.18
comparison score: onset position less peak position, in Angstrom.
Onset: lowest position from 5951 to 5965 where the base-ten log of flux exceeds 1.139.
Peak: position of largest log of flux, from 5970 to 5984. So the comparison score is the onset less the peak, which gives -19.2 Angstrom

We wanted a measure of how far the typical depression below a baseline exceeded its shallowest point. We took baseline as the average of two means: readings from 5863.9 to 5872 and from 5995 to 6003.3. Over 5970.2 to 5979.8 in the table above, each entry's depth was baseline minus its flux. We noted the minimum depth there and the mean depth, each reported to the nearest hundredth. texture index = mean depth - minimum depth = 0.98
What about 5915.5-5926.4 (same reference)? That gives 0.73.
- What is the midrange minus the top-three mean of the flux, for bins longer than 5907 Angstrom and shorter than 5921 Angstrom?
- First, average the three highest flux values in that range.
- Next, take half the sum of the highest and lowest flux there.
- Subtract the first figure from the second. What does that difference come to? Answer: -0.67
